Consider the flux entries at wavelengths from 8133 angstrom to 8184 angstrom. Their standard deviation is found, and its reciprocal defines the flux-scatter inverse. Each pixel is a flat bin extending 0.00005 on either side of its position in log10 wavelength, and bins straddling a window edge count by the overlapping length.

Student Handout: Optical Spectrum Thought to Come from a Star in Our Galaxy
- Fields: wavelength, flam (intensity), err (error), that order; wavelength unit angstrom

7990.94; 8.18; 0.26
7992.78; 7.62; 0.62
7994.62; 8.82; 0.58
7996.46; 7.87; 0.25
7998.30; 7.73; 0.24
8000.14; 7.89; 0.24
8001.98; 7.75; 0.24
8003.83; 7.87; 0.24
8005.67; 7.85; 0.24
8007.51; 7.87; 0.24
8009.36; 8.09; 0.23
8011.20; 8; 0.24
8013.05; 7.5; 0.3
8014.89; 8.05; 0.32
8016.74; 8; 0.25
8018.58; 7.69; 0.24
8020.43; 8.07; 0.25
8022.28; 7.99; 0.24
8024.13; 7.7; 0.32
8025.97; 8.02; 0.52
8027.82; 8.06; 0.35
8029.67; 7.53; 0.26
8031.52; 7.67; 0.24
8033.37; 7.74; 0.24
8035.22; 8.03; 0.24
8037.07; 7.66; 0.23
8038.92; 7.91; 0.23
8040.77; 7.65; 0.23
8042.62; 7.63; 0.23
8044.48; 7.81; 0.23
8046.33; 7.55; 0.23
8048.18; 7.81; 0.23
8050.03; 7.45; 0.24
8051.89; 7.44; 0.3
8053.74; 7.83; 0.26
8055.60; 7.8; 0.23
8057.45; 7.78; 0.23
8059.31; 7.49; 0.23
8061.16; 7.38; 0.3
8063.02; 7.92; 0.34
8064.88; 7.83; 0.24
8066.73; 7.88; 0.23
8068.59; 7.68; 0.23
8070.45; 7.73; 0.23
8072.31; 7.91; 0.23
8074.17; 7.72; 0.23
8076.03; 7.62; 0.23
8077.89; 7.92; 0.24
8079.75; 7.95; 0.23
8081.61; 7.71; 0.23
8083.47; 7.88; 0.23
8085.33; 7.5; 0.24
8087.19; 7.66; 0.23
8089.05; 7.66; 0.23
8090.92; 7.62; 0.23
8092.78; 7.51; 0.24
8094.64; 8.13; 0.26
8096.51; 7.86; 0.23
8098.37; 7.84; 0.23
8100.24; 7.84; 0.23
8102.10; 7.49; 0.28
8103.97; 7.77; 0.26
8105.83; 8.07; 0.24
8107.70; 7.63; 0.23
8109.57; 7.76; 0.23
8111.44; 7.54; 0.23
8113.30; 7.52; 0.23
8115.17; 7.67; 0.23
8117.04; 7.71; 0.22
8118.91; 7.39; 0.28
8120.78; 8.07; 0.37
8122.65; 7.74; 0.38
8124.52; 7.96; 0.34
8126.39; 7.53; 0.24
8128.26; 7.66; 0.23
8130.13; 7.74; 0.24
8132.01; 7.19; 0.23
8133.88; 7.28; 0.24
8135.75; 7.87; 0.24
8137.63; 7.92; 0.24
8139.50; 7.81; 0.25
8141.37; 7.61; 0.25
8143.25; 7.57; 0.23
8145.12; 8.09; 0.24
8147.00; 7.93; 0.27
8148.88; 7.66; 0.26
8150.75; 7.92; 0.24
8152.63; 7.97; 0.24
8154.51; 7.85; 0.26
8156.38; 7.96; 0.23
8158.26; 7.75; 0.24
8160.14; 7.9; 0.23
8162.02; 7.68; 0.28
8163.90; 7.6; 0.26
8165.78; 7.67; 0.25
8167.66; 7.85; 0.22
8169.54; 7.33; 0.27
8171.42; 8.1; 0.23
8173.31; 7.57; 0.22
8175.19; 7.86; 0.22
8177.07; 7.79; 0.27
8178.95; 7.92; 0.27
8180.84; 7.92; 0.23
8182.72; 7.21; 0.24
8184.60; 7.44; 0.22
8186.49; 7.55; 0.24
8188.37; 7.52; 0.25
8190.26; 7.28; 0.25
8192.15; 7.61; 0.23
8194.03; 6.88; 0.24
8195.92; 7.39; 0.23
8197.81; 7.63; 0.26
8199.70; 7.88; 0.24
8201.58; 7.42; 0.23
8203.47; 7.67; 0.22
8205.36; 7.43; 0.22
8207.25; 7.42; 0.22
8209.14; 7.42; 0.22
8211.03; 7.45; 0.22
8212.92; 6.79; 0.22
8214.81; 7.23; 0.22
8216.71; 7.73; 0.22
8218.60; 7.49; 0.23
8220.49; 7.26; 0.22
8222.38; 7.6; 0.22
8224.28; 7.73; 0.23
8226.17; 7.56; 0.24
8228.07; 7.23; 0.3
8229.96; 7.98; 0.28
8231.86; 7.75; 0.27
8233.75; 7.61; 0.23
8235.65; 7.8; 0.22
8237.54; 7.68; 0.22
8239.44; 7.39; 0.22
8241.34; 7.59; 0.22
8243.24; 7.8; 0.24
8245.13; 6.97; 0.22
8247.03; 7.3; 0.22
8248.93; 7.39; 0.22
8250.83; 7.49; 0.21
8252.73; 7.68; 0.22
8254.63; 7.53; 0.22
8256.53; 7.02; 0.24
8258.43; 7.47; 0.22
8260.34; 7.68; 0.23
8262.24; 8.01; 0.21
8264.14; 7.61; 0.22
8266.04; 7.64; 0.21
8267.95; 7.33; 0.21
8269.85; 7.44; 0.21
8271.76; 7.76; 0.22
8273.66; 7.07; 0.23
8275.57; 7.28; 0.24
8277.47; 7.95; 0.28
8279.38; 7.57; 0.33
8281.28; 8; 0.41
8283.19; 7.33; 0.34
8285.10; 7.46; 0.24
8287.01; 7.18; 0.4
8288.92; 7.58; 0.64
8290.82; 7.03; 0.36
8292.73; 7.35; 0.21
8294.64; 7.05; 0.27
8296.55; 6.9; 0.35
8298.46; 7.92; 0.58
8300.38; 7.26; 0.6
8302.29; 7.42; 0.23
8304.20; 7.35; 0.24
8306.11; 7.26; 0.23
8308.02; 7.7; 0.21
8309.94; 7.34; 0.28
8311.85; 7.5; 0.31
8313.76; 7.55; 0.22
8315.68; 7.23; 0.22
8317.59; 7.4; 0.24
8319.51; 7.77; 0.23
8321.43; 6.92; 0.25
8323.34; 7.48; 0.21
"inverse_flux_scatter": 4.4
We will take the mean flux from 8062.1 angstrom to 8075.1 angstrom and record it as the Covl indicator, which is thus 7.81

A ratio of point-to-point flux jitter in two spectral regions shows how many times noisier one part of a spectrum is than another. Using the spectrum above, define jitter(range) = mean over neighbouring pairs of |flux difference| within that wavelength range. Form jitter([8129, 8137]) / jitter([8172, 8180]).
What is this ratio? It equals 2.5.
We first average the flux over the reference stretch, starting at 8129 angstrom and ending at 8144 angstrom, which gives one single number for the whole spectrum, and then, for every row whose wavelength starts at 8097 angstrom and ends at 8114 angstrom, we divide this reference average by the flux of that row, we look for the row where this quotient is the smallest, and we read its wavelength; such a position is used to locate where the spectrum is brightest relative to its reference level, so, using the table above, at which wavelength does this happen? 8105.83 angstrom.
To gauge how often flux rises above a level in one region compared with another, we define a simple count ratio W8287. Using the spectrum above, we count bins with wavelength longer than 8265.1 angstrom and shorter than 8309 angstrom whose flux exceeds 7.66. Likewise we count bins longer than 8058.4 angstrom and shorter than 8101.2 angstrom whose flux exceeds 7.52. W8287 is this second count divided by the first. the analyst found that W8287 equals 3.8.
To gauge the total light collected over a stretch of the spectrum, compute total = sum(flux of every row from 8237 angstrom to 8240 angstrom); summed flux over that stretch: 15.1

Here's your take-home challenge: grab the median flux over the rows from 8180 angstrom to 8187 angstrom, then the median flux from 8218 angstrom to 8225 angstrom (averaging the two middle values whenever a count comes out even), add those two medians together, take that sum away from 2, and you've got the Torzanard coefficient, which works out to -13.0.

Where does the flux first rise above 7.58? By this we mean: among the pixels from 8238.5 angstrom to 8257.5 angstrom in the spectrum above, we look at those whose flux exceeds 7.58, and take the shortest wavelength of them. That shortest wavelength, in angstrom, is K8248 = 8241.34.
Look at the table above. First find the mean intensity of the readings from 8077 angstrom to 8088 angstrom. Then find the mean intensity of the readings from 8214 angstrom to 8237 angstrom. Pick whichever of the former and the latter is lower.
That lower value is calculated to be 7.58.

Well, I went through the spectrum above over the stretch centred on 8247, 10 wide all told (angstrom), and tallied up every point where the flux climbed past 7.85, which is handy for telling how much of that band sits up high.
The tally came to 0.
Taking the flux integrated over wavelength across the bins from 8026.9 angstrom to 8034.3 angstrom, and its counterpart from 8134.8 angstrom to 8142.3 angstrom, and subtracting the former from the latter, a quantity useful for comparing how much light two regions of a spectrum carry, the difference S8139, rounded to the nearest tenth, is 1.2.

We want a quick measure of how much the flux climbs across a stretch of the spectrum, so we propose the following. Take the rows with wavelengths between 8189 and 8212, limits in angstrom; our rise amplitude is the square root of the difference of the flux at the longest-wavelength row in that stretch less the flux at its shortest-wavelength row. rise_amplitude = 0.41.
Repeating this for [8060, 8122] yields 0.83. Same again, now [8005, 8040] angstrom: 0.24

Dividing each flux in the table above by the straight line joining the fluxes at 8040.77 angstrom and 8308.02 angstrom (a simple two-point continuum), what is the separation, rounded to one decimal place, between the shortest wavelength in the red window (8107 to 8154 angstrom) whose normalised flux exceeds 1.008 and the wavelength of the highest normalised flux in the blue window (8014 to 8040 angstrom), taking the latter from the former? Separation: 89.1 angstrom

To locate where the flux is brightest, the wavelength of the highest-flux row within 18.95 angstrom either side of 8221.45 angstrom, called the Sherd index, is 8229.96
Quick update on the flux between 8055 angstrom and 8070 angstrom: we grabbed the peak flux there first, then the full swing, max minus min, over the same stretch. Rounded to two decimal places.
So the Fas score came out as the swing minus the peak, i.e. -7.38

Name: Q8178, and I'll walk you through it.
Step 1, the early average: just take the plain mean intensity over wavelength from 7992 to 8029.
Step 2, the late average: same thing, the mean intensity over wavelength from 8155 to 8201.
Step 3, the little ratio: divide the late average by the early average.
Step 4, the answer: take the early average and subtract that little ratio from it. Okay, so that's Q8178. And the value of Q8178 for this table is 6.96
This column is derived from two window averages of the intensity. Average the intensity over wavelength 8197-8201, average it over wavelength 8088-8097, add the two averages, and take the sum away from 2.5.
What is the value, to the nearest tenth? -13.0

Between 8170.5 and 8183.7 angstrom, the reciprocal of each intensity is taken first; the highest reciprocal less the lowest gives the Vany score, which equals 0.0152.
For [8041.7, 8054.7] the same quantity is 0.0067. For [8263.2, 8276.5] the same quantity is 0.0126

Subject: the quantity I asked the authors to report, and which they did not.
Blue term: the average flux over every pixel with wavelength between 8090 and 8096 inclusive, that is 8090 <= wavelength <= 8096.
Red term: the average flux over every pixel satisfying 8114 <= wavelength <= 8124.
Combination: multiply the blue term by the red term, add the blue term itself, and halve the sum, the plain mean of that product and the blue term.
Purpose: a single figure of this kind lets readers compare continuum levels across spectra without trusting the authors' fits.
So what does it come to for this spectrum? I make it 33.8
